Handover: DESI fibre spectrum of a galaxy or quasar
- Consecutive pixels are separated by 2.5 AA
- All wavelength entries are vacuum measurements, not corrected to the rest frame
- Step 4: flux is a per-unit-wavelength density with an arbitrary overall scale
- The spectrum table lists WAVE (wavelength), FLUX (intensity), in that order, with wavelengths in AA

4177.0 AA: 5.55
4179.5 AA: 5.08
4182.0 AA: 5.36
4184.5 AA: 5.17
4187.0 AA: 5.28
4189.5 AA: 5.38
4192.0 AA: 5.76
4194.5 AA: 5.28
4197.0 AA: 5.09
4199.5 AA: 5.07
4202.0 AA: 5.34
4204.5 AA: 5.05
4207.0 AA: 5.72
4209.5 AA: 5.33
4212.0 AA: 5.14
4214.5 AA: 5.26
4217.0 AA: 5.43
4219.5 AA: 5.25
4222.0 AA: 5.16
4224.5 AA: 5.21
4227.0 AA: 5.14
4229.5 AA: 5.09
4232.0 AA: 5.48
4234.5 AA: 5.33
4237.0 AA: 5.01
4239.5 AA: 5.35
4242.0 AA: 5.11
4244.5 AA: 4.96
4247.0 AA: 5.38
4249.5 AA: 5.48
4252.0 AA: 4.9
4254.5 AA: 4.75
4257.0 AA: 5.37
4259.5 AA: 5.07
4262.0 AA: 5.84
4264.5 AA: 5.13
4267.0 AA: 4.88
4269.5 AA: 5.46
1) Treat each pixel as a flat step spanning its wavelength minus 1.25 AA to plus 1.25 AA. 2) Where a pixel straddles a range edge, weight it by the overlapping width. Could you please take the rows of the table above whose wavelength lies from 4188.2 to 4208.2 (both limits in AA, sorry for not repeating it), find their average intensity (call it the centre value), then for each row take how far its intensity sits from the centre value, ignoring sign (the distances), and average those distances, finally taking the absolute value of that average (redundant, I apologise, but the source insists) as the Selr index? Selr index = 0.21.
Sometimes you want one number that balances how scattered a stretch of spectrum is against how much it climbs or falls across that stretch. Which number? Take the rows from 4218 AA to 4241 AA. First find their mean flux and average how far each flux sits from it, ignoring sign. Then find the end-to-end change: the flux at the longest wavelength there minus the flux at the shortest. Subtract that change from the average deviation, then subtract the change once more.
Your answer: -0.1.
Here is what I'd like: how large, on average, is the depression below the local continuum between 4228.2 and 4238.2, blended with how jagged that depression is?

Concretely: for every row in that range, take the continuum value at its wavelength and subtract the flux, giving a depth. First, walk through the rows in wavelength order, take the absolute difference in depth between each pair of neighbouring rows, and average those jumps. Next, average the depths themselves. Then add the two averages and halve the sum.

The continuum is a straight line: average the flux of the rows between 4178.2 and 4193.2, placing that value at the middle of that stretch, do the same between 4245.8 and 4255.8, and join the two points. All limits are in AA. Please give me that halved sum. 0.12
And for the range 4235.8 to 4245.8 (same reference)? 0.15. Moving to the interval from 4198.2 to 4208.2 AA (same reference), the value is 0.20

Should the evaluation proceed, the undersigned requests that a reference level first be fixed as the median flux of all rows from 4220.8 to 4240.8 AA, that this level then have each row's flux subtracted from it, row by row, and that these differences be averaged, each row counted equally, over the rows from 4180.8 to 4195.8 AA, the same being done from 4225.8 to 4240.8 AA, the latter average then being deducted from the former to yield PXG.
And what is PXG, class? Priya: -0.14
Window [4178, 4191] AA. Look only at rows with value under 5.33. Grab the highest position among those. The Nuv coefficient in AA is 4187.0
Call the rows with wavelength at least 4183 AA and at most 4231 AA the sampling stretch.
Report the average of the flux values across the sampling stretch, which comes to 5.27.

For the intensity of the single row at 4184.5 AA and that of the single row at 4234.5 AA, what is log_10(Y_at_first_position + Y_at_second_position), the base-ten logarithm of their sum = 1.02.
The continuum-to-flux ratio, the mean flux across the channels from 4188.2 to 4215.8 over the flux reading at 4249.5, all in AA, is 0.969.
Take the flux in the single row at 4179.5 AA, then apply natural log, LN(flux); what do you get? 1.63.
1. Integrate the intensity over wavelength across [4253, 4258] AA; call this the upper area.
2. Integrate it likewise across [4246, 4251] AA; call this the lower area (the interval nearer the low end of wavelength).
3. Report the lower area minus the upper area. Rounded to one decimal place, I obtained 1.8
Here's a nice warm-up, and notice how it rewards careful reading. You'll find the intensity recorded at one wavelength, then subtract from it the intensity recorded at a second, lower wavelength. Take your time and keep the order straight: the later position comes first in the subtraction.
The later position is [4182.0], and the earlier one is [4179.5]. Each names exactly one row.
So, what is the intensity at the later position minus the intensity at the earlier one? 0.3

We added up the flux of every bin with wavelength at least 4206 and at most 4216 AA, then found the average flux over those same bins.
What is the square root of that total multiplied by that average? 11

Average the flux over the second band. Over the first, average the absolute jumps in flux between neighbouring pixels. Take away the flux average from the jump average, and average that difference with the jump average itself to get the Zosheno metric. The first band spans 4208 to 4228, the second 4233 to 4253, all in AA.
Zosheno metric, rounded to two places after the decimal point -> -2.47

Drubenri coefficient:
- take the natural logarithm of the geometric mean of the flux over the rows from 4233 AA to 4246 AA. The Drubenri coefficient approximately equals 1.639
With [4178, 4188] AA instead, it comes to 1.653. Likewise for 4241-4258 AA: 1.635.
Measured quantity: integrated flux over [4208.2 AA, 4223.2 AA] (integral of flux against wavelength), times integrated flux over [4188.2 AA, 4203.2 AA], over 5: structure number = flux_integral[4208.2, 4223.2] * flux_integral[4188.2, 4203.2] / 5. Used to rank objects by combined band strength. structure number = 1260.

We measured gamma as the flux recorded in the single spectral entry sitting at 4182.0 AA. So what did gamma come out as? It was 5.36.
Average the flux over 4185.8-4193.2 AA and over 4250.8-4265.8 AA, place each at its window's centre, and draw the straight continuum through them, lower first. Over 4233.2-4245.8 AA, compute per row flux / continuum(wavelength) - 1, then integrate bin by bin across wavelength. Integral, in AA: -0.25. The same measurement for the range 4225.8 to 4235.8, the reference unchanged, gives -0.07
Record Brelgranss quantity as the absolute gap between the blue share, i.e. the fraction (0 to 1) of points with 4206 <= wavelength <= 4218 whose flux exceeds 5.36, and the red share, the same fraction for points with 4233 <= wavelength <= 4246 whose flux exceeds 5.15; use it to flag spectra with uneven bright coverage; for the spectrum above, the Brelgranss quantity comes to 0.00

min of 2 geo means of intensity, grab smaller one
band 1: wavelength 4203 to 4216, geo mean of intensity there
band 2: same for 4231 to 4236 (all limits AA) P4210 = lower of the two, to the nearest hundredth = 5.30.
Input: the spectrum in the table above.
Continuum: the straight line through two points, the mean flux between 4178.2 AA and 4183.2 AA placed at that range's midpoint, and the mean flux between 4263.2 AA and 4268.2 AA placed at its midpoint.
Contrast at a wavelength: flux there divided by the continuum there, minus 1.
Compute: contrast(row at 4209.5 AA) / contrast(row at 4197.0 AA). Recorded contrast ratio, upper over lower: -2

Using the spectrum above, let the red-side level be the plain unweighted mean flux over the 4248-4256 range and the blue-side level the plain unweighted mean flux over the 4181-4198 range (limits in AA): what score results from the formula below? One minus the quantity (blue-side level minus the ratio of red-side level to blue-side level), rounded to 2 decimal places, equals -3.39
